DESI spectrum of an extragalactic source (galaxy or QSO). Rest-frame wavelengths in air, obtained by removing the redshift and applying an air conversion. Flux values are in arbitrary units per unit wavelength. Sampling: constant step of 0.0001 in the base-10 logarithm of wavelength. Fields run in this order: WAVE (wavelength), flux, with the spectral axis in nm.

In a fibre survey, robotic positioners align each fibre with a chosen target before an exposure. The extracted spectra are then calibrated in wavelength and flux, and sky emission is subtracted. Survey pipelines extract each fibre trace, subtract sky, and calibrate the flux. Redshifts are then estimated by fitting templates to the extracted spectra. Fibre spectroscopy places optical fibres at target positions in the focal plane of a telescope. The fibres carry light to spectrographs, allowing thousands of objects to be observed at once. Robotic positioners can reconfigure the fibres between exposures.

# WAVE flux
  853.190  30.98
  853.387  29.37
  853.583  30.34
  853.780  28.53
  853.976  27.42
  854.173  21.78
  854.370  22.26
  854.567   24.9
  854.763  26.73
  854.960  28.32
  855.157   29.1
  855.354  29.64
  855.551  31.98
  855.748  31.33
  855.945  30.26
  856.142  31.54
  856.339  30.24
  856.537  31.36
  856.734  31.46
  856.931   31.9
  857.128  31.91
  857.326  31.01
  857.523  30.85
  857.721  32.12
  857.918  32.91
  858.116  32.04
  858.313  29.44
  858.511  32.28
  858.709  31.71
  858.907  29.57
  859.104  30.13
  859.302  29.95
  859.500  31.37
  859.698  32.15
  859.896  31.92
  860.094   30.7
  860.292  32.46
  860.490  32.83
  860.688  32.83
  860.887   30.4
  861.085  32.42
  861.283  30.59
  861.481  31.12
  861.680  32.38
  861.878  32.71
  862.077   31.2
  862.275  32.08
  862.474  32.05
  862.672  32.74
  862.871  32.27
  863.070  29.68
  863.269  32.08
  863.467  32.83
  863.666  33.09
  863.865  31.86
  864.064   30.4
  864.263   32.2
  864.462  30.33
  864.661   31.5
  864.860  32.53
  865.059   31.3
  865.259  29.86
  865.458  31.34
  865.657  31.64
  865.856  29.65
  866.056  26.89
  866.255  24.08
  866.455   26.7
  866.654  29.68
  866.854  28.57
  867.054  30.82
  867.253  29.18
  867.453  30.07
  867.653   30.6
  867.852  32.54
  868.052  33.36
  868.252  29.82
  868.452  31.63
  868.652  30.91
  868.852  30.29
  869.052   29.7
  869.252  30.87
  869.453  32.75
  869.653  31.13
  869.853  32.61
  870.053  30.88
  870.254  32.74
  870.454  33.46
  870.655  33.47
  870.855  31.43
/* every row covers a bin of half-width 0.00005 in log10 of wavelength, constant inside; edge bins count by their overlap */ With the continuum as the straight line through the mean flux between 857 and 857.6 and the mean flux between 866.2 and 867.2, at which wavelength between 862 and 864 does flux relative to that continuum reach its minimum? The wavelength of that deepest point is 863.070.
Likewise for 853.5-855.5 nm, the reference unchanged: 854.173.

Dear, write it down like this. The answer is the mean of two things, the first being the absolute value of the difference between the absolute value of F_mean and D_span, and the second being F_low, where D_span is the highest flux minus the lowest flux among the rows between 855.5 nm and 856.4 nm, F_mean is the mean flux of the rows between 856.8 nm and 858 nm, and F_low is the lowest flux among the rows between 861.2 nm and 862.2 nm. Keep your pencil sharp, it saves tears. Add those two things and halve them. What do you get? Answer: 30.3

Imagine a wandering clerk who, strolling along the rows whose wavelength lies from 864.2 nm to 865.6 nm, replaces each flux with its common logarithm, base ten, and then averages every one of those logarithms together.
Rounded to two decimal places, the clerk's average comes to 1.50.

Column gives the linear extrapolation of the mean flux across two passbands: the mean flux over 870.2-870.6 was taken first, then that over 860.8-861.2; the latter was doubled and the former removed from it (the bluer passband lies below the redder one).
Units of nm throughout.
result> 29.7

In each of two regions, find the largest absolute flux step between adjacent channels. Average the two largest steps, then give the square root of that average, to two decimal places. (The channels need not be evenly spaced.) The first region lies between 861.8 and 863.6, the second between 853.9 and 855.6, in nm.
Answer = 2.03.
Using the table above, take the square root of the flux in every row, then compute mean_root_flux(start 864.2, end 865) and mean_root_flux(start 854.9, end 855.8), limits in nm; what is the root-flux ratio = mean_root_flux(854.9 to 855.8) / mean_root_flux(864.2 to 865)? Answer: 0.975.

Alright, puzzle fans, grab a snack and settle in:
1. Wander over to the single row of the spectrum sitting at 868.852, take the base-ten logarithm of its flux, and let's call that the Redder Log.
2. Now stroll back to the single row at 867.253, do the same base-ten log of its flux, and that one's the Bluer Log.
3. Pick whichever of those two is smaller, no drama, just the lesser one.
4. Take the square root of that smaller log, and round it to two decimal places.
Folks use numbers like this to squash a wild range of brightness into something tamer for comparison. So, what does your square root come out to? 1.21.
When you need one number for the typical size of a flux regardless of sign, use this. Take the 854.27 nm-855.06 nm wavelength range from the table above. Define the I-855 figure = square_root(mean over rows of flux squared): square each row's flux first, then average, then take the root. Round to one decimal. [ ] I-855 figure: 25.7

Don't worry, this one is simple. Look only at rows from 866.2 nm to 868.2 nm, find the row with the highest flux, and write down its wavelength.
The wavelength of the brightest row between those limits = 868.052 nm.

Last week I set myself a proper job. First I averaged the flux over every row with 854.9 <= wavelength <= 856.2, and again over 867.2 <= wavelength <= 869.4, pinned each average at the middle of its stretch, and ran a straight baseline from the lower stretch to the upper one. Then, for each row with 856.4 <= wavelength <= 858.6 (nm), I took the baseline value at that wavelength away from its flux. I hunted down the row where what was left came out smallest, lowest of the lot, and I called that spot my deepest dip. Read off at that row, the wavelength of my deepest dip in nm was 858.313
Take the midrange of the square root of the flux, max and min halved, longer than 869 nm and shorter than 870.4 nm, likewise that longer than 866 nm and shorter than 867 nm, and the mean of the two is 5.38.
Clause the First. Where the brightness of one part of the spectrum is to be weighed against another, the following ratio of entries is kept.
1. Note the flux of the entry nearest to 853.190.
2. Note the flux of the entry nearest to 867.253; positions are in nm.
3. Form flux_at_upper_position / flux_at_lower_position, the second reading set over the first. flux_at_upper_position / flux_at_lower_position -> 0.94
